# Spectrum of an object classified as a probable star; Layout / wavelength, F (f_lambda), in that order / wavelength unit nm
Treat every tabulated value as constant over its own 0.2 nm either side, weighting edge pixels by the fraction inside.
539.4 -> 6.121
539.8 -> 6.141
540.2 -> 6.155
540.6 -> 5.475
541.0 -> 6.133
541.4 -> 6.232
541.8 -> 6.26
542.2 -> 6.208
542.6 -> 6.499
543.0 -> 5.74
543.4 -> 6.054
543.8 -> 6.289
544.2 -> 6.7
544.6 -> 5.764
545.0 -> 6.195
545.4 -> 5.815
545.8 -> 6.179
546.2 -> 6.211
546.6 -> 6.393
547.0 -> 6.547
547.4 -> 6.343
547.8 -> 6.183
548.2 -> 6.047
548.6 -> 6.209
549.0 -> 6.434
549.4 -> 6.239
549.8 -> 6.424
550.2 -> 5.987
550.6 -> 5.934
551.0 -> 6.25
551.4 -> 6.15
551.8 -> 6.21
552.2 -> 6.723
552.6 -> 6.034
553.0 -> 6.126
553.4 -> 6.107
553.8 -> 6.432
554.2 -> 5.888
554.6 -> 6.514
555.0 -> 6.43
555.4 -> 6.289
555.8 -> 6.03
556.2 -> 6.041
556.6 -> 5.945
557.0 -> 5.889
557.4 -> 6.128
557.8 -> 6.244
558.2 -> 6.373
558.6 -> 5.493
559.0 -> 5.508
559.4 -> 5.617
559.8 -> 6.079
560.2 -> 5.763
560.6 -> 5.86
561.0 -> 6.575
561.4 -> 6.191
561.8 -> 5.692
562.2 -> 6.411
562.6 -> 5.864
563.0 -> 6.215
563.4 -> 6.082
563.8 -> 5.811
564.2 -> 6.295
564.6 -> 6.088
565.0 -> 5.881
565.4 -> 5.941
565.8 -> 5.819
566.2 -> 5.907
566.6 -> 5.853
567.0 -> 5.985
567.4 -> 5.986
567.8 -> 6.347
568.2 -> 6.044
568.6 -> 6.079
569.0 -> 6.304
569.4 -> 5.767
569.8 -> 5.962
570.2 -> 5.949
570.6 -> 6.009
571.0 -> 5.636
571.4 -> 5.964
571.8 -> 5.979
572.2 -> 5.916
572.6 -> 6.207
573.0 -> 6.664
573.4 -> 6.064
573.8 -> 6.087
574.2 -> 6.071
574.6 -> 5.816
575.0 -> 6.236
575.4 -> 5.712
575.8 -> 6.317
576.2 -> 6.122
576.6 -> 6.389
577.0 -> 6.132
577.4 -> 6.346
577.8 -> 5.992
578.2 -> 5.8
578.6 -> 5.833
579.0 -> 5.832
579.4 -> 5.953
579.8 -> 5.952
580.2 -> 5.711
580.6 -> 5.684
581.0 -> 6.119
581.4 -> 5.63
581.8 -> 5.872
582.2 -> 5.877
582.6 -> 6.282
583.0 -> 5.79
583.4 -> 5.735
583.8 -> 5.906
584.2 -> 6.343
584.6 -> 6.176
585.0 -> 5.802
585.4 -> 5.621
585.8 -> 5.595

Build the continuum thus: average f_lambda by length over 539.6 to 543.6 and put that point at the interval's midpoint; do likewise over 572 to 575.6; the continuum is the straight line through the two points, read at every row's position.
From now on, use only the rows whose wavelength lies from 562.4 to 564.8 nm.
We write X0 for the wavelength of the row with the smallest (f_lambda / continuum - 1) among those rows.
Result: 563.8 nm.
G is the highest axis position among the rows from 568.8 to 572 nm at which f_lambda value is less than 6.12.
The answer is 571.8 nm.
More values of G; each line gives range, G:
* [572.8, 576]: 575.4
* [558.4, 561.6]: 560.6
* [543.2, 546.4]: 545.4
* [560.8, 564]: 563.8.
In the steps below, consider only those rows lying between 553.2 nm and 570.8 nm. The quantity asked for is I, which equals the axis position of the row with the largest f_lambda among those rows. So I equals 561.0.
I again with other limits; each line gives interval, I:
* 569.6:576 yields 573.0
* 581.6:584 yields 582.6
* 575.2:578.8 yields 576.6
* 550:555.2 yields 552.2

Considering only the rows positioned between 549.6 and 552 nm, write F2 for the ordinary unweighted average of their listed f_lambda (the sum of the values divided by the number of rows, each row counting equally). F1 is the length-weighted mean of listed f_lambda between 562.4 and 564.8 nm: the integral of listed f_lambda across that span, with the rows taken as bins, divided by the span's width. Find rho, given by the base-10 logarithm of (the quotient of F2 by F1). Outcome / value 0.007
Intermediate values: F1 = 6.1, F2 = 6.16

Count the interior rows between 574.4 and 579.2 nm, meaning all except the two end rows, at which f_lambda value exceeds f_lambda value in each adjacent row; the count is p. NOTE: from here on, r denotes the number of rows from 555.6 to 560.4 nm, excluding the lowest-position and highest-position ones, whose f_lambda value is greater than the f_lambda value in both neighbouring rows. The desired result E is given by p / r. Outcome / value 1.67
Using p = 5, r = 3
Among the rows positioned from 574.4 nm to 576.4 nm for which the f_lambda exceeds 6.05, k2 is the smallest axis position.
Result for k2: 575.0 nm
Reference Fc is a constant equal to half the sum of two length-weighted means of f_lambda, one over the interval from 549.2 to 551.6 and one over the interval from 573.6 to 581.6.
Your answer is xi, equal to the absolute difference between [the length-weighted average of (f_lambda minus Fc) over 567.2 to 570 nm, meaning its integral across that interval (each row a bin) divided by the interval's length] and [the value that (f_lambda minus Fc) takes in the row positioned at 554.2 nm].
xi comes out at 0.18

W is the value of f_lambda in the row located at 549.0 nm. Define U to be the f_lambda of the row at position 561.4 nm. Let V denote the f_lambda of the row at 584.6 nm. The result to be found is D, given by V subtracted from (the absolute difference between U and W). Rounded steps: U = 6.191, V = 6.176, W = 6.434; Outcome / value -5.93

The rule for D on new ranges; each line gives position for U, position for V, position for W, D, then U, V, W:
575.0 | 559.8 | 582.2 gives -5.72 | 6.236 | 6.079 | 5.877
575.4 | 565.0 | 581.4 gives -5.80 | 5.712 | 5.881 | 5.63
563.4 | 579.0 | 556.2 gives -5.79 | 6.082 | 5.832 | 6.041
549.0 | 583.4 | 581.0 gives -5.42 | 6.434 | 5.735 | 6.119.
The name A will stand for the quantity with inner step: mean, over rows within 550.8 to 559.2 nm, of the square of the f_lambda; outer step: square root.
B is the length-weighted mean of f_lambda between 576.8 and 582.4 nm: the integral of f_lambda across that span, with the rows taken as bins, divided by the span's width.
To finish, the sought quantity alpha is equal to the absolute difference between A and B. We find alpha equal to 0.23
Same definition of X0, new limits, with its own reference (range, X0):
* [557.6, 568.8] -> 558.6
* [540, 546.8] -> 540.6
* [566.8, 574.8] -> 571.0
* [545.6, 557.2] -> 554.2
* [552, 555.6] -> 554.2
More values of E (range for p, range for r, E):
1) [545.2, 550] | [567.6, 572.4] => 0.50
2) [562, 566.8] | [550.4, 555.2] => 0.80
